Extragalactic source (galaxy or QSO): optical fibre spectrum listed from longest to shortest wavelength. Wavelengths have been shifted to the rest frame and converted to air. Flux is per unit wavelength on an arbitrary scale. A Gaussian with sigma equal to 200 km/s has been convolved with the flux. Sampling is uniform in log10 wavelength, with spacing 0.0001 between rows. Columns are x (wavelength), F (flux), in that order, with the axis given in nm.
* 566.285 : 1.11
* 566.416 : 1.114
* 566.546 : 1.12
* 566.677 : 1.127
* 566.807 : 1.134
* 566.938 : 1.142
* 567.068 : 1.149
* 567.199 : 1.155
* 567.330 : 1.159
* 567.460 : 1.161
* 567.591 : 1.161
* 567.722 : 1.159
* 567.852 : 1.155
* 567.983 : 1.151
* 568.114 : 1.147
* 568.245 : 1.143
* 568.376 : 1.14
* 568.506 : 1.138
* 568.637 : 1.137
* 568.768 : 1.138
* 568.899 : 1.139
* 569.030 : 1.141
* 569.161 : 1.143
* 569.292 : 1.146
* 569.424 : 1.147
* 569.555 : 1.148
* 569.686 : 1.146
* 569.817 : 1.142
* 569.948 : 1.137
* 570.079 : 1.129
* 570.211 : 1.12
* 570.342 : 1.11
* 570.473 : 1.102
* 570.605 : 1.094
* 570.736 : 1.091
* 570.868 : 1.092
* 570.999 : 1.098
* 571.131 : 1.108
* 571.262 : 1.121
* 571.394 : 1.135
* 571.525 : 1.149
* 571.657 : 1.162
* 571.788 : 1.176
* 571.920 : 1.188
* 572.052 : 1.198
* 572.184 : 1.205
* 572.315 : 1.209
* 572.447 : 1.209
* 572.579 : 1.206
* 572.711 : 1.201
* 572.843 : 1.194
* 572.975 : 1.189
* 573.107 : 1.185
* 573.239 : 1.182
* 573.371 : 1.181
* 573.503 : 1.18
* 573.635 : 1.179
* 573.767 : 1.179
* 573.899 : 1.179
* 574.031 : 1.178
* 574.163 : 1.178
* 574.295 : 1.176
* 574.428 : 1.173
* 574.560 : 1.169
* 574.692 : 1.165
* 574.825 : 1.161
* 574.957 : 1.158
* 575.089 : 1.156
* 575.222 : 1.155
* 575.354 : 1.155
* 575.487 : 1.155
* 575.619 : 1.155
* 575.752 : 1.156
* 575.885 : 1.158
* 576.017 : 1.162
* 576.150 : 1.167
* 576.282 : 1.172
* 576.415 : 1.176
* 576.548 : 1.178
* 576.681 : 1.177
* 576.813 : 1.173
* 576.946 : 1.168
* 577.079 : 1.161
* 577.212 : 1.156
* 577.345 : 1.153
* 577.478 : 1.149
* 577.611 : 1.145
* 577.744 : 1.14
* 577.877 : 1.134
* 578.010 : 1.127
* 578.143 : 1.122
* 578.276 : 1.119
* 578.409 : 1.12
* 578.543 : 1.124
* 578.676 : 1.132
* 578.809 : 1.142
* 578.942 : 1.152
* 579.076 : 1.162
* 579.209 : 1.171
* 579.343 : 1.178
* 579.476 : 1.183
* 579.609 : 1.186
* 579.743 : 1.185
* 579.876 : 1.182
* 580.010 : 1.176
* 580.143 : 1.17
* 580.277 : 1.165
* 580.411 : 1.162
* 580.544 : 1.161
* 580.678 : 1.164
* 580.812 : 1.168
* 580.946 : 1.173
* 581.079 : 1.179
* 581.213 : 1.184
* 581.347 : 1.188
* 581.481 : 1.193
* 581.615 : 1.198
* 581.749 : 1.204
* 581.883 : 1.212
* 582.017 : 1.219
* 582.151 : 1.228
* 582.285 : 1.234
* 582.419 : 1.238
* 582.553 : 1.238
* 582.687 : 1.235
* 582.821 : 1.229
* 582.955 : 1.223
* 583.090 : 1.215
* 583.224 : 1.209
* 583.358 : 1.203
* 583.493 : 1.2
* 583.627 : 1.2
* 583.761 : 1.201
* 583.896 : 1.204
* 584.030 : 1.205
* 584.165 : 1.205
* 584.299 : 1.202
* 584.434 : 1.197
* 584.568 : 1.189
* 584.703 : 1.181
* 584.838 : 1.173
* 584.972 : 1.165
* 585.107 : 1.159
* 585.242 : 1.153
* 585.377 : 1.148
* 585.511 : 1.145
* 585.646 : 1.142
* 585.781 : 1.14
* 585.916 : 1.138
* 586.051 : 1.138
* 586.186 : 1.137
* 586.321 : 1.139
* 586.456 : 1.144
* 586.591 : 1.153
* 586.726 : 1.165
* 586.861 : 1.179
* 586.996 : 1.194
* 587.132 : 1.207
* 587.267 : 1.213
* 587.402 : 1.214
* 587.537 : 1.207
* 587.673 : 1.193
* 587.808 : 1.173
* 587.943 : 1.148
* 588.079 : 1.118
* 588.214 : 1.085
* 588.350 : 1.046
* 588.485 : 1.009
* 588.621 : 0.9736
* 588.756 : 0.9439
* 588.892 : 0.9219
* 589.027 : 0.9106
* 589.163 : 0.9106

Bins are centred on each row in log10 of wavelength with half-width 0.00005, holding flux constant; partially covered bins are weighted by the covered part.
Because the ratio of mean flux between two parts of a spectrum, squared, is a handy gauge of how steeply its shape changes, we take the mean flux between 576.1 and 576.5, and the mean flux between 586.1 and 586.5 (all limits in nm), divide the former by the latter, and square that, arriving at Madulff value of 1.06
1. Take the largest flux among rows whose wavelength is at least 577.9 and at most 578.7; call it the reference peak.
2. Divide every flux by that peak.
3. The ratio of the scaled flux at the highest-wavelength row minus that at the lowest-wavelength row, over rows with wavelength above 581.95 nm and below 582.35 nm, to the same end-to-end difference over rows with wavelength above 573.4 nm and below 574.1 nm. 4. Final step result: -7.5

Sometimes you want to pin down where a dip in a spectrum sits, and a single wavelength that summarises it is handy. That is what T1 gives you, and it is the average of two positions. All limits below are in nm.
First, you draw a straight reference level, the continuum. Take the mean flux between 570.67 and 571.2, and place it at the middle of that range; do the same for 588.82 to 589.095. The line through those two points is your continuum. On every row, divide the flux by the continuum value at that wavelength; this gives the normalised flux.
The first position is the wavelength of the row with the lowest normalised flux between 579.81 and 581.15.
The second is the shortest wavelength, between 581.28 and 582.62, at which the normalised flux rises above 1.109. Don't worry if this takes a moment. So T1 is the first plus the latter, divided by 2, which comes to 580.88 nm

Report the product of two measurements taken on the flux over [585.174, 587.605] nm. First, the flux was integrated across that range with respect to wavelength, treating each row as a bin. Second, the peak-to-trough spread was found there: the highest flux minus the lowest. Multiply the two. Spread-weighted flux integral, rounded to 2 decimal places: 0.22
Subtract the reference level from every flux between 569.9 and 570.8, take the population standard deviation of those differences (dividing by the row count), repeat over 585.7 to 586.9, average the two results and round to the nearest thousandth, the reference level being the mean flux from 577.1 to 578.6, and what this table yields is 0.015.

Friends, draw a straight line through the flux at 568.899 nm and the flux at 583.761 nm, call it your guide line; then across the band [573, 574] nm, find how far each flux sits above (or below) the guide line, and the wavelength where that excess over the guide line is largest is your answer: 573.107 nm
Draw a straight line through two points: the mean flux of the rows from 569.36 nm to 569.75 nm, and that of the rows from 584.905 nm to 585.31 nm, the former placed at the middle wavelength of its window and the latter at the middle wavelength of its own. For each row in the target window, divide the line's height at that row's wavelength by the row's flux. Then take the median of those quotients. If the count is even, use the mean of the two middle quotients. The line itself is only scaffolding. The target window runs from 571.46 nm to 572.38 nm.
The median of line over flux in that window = 0.97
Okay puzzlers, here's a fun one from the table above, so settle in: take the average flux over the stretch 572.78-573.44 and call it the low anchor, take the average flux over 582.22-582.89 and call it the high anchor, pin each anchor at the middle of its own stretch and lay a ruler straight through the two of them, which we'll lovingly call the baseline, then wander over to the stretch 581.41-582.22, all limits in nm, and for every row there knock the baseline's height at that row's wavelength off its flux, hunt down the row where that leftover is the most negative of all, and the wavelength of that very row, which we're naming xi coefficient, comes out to 581.481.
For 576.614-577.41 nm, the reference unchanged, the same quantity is 577.345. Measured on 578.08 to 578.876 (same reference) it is 578.276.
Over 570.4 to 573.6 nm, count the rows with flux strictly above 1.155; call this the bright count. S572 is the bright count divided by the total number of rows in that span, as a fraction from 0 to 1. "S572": 0.6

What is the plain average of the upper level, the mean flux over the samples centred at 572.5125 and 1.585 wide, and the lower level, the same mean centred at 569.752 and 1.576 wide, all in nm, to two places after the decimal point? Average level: 1.16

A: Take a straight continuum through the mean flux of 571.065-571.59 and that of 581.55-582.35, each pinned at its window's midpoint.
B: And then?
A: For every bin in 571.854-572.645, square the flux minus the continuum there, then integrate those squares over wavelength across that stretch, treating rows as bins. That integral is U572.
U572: 0.0035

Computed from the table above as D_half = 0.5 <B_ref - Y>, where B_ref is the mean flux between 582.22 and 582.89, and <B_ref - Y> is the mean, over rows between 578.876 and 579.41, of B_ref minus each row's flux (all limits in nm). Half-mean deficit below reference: 0.035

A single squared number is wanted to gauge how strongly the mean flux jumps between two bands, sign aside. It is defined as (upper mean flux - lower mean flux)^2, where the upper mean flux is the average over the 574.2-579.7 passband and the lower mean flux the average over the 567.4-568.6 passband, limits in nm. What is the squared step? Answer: 0.0000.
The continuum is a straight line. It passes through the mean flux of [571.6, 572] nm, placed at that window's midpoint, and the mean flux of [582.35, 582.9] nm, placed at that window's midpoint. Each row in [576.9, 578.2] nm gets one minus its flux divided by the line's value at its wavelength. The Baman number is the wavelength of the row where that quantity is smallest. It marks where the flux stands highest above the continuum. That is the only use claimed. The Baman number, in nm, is 576.946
